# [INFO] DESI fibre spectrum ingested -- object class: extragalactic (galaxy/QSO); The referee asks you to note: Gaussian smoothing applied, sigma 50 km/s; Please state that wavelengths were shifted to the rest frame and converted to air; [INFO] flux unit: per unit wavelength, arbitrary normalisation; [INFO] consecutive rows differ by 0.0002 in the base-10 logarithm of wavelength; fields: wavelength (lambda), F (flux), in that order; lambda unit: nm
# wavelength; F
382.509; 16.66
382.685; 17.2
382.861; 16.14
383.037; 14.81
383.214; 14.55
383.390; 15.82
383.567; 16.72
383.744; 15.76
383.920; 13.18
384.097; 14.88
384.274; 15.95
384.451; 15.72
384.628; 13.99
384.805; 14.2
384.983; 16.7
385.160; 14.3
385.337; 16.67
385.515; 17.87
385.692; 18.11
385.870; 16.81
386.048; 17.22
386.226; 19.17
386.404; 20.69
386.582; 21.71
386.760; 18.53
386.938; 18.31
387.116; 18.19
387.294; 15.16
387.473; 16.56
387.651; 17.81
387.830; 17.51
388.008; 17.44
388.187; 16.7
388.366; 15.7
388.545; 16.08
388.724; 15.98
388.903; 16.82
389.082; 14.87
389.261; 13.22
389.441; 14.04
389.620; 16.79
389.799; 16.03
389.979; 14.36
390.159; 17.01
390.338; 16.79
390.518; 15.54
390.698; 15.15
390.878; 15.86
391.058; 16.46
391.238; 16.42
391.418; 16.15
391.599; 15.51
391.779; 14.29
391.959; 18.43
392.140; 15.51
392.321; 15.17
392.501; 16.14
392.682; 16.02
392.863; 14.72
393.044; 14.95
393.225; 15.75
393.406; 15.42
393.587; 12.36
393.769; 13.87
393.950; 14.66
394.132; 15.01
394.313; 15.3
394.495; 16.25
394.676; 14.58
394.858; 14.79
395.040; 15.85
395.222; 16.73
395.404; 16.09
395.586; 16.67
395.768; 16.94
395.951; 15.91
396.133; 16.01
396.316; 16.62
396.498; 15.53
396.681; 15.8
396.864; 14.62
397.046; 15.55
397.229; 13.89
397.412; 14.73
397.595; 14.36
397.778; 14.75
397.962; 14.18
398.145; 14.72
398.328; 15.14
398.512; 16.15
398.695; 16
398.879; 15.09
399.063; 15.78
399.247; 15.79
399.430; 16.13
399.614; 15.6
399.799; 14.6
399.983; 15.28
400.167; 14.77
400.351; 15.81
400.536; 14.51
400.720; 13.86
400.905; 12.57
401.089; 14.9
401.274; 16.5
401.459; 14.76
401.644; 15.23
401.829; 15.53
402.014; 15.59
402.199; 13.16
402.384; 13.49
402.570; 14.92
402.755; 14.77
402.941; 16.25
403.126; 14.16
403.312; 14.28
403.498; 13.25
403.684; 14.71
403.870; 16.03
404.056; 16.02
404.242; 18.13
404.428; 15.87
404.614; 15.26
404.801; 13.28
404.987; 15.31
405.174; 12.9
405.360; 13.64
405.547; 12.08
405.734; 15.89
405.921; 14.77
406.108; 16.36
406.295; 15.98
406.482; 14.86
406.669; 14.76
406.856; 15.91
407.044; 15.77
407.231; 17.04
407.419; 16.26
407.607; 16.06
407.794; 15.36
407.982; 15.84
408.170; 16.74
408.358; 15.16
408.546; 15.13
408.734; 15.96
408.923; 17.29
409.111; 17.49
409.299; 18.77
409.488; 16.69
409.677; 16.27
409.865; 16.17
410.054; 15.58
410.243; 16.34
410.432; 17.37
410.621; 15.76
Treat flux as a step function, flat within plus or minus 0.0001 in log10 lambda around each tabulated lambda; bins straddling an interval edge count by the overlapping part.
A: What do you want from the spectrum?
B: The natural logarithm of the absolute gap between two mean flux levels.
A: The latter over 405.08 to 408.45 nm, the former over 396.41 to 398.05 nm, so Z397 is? -0.7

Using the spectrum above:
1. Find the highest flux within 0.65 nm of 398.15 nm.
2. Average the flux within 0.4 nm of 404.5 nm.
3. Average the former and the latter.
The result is 15.9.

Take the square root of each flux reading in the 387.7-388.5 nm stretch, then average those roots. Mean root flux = 4.10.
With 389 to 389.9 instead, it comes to 3.87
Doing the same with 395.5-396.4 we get 4.05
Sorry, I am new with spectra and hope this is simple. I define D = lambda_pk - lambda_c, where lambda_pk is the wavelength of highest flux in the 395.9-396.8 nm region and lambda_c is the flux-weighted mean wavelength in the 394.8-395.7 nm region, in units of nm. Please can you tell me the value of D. 1.08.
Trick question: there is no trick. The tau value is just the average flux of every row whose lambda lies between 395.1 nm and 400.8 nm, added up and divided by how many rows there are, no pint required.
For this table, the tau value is 15.4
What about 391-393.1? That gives 15.8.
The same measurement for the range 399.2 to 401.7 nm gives 15.0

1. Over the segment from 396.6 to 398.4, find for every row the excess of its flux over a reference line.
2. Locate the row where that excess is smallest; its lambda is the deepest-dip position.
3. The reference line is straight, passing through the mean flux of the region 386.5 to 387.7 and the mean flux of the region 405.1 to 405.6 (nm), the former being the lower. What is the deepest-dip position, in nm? 397.229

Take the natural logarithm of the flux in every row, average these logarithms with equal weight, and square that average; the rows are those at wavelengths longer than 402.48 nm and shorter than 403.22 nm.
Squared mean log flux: 7.34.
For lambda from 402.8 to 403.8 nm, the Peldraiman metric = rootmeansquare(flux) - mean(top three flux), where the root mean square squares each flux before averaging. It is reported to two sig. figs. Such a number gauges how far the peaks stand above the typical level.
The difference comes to -0.52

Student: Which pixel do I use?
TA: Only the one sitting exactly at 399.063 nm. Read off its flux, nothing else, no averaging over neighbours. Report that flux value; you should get 15.78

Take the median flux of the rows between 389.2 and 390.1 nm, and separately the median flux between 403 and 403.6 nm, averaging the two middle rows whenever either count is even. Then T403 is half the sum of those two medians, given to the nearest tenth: 14.3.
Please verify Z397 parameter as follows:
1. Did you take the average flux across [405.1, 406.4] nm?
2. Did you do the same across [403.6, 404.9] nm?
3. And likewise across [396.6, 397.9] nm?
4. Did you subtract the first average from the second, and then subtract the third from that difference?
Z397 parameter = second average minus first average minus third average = -13.7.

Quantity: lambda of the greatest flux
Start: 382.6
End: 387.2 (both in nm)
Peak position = 386.582 nm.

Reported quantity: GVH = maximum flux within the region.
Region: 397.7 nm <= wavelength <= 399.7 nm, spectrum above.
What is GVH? 16.15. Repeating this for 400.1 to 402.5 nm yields 16.5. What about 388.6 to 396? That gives 18.43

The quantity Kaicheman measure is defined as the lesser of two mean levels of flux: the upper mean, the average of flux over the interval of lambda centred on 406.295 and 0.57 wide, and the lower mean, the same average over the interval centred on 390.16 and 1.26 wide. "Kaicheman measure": 15.7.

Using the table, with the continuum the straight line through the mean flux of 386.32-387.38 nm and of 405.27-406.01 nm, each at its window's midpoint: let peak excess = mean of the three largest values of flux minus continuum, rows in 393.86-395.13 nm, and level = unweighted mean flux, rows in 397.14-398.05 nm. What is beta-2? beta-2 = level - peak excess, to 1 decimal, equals 15.4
